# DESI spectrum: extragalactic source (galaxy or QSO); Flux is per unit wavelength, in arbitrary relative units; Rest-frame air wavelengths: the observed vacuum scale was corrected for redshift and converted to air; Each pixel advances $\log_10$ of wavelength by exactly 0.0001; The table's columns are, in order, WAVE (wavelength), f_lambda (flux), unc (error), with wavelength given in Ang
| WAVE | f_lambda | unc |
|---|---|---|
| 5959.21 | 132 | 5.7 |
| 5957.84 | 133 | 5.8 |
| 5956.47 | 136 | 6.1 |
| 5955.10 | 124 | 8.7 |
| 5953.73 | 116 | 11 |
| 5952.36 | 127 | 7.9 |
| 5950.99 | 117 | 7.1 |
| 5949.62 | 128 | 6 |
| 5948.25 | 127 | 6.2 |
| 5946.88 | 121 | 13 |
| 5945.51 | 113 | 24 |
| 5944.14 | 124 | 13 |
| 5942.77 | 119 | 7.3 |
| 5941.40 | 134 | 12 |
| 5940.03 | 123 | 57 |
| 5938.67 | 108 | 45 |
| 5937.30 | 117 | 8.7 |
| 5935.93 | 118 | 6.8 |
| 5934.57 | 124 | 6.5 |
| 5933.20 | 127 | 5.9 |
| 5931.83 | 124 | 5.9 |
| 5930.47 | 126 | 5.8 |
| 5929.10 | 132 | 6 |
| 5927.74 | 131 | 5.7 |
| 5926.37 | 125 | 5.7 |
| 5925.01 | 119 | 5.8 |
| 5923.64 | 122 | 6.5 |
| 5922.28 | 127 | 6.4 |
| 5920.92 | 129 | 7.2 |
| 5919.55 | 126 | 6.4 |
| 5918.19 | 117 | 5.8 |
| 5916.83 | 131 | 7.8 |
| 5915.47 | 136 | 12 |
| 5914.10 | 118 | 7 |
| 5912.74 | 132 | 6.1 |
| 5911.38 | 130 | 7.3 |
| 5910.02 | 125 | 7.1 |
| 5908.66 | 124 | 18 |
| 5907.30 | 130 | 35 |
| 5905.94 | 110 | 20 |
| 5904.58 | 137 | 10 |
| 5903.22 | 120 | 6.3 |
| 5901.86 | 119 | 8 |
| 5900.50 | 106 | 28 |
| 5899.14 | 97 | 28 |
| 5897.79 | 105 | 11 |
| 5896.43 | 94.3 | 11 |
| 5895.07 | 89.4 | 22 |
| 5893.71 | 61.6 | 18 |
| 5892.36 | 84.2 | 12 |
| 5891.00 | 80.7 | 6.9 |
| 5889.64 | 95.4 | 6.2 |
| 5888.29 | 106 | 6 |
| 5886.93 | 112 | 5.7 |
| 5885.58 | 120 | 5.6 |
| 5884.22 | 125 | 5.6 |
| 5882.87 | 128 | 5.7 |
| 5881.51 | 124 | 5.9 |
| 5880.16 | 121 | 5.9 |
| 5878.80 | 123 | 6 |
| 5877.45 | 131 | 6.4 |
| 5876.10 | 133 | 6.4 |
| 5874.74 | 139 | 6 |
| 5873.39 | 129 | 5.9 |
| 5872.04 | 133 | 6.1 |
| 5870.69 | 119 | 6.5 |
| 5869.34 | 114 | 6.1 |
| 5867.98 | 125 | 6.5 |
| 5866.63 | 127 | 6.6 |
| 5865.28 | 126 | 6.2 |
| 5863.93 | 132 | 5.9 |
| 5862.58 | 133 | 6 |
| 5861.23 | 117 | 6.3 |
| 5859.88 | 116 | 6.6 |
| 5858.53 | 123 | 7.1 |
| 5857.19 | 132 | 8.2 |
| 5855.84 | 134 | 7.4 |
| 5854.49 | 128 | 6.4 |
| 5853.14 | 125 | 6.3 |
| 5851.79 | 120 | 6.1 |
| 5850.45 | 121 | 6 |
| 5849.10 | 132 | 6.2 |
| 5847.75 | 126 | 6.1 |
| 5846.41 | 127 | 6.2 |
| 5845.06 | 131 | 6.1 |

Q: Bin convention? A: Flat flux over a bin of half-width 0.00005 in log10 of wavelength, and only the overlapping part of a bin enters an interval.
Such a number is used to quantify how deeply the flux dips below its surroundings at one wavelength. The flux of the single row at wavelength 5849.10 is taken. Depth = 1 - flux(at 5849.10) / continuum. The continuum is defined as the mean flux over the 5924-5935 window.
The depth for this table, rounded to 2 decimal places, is -0.05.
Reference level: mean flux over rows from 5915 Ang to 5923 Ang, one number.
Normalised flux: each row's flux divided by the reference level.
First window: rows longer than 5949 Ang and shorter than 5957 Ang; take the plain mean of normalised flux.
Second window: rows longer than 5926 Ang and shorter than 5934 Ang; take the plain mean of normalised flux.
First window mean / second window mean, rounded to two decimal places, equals 0.98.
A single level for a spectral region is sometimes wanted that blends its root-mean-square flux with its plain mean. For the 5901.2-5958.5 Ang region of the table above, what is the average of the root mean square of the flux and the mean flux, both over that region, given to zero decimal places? 125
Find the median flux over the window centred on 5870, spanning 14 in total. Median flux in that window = 128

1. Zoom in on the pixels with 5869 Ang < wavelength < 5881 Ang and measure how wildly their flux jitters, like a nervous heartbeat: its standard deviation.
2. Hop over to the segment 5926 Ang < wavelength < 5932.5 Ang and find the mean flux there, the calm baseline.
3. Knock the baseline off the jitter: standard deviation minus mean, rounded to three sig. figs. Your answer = -120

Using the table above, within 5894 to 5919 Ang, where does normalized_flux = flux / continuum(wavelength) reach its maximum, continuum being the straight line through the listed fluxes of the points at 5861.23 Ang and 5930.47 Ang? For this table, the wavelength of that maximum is 5904.58 Ang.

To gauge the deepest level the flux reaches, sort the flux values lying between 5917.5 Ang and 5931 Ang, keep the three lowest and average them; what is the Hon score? 119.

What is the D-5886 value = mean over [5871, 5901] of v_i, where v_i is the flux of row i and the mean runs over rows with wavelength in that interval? 111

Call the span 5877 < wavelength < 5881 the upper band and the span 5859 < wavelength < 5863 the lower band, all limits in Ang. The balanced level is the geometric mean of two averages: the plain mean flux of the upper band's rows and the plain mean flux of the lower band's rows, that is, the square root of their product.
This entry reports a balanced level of 123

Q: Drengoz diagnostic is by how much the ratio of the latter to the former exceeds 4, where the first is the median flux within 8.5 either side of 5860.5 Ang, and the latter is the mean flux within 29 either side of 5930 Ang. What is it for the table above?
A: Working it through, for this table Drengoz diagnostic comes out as -3.02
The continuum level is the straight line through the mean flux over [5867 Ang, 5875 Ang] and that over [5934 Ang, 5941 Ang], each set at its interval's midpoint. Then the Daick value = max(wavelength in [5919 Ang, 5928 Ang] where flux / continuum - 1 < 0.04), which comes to 5925.01 Ang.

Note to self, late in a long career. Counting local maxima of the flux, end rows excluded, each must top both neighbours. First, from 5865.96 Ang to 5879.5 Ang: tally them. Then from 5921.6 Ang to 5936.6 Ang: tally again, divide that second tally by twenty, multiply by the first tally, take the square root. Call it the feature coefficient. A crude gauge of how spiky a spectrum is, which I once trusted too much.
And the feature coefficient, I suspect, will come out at 0.45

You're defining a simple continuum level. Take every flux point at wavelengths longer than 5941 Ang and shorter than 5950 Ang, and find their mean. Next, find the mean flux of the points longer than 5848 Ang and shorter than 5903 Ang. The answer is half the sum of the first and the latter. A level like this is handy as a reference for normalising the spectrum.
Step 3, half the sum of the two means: 120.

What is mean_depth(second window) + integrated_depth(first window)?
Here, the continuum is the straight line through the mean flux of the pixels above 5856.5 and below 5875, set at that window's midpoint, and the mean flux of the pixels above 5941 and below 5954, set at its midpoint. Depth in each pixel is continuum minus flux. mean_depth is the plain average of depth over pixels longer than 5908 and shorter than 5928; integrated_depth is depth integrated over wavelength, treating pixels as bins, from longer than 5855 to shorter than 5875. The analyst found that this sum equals -12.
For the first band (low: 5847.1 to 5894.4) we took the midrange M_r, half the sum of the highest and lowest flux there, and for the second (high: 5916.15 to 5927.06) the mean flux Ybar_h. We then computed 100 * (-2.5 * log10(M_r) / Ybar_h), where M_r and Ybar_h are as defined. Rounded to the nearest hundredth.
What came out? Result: -4.02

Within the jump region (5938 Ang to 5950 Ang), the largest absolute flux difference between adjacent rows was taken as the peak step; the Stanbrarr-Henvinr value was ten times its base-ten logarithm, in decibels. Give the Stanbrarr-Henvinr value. 12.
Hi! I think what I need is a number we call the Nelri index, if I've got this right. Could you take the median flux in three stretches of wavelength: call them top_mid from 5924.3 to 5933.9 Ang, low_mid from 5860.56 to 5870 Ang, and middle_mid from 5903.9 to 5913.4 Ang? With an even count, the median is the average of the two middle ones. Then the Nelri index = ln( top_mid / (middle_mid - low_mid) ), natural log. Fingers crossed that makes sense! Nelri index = 3.4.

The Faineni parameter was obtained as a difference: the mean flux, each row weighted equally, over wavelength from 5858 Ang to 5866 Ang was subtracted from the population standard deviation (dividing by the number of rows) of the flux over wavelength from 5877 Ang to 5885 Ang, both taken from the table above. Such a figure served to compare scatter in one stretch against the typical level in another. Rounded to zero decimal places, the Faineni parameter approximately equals -121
